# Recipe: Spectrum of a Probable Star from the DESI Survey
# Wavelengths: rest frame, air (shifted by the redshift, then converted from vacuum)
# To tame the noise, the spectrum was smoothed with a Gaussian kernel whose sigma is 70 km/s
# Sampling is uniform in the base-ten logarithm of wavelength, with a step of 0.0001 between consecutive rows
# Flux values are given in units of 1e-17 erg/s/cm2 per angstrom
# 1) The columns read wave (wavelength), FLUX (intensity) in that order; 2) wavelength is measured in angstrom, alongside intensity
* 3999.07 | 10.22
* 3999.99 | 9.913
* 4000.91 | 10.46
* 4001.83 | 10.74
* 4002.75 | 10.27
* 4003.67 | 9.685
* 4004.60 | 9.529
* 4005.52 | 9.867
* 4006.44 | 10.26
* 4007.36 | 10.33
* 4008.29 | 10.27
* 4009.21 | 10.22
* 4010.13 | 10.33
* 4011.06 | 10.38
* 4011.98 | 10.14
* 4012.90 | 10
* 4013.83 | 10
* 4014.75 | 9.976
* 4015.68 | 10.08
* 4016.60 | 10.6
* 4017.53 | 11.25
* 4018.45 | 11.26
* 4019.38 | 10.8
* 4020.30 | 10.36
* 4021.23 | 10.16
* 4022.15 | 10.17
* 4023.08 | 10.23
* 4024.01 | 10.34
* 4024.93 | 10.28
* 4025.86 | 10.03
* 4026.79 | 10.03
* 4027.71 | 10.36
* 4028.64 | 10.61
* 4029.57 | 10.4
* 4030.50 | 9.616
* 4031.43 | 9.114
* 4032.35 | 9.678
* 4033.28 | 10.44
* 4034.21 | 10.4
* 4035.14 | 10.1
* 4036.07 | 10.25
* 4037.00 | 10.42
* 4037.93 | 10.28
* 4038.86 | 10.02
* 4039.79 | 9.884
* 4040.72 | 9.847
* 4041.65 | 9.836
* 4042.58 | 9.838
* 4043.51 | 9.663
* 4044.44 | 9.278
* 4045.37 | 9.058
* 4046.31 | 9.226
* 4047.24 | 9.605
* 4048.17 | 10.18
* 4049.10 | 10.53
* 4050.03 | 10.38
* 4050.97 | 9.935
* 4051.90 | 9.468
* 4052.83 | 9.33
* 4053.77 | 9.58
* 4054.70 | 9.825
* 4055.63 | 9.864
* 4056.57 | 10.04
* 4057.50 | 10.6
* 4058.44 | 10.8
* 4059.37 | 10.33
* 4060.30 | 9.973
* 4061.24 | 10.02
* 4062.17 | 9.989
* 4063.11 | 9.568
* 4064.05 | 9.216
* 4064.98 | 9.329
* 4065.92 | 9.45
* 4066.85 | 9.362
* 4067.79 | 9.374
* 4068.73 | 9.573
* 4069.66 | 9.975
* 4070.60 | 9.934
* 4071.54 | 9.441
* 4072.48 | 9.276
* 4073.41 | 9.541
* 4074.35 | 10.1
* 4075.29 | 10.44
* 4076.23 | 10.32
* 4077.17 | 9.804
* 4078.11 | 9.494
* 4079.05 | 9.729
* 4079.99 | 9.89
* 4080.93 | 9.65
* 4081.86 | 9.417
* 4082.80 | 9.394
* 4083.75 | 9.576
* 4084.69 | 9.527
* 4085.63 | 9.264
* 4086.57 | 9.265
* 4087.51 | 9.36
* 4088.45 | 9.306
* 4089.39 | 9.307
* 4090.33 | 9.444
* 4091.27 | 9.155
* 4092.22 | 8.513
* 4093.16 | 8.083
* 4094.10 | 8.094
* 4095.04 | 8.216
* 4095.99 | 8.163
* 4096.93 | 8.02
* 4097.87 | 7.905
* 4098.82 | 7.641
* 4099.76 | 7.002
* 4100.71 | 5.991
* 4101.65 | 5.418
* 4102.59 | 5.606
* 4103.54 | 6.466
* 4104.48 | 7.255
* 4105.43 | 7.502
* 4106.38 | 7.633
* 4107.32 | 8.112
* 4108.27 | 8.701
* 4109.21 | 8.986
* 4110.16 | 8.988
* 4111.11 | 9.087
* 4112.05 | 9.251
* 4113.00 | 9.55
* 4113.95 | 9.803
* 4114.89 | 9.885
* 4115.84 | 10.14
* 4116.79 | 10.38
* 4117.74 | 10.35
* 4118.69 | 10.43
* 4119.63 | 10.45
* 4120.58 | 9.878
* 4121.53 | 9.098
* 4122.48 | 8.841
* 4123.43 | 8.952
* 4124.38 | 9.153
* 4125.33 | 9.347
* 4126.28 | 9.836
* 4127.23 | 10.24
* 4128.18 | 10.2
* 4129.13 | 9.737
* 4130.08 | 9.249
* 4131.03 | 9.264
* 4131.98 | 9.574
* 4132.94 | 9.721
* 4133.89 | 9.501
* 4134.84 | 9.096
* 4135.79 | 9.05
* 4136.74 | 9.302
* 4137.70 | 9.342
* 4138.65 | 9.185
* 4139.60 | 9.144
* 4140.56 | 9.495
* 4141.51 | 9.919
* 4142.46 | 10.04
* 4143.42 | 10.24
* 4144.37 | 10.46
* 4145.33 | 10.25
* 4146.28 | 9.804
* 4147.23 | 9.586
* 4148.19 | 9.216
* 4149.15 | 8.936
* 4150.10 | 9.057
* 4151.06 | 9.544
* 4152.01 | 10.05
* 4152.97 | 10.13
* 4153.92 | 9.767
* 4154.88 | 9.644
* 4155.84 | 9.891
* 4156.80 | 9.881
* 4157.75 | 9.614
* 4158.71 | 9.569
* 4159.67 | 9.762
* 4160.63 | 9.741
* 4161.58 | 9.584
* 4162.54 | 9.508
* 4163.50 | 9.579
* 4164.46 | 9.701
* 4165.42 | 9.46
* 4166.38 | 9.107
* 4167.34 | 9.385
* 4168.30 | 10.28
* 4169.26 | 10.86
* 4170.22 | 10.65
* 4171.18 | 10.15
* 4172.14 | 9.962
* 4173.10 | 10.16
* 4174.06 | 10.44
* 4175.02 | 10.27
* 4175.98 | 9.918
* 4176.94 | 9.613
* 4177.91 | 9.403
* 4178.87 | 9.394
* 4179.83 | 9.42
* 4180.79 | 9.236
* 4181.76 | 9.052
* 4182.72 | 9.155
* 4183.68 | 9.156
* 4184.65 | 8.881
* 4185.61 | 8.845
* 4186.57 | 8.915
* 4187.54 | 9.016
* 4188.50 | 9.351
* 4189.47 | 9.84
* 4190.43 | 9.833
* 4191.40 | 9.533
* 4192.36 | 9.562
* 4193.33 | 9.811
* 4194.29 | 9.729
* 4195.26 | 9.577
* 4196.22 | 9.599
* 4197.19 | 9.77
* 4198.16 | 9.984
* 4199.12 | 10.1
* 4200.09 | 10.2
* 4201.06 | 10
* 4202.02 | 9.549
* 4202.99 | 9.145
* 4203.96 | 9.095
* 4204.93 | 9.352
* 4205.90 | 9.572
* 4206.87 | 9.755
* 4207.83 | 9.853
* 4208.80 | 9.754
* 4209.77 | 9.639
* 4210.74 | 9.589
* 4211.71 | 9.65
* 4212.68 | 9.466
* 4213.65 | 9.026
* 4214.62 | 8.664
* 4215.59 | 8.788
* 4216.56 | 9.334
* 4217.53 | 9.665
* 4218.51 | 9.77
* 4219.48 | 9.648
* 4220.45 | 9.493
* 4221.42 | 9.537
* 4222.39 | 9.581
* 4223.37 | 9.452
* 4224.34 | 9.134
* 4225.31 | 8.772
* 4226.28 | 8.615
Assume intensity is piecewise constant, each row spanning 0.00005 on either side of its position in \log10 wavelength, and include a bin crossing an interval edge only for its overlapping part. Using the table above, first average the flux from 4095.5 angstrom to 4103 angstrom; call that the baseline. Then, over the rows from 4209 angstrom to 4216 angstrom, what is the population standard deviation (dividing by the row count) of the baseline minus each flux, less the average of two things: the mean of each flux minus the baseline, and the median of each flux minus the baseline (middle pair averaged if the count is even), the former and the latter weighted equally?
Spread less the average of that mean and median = -2.00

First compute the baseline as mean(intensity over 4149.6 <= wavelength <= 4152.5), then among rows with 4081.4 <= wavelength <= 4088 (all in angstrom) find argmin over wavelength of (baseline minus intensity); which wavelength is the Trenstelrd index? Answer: 4083.75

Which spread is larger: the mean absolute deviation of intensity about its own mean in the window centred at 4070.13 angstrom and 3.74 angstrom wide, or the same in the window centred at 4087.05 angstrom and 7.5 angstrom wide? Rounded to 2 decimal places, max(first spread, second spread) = 0.22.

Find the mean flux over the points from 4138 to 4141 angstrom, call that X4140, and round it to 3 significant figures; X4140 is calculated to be 9.27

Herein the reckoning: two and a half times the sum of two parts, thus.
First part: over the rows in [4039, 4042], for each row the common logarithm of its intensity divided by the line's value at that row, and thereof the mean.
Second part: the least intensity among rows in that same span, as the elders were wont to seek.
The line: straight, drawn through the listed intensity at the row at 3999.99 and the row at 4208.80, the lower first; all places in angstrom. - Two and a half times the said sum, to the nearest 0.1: 24.6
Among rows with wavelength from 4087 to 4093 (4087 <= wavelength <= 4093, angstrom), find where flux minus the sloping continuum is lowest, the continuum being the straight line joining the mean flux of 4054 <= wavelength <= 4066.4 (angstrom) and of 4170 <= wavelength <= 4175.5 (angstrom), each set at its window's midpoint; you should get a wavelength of 4092.22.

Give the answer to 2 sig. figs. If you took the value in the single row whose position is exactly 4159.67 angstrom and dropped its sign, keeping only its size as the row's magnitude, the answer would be 9.8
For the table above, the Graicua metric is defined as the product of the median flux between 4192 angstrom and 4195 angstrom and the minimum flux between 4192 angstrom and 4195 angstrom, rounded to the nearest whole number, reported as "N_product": 93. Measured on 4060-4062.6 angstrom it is 100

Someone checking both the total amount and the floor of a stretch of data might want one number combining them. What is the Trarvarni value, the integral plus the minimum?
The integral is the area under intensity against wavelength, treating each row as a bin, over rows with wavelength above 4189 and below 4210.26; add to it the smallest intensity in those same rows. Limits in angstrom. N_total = 215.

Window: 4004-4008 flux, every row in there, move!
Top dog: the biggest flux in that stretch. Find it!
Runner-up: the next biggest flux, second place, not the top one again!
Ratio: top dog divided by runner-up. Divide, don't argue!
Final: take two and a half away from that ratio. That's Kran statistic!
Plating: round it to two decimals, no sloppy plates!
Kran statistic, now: -1.49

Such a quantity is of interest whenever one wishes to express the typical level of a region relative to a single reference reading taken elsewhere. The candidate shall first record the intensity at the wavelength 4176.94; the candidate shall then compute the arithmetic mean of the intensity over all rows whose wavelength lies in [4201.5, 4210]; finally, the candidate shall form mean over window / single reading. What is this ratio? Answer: 0.99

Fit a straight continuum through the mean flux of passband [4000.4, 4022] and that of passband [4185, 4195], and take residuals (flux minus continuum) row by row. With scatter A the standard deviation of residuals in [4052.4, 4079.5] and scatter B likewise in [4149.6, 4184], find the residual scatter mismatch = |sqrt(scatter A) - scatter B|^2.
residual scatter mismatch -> 0.04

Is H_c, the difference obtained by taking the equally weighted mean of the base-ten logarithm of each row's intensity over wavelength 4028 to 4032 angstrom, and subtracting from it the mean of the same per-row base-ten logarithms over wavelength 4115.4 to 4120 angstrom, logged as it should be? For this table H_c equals -0.02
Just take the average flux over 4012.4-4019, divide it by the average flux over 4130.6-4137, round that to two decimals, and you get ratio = 1.12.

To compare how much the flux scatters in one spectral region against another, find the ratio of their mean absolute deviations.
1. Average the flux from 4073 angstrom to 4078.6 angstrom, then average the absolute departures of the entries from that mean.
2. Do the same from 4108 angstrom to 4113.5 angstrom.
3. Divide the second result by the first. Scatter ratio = 0.61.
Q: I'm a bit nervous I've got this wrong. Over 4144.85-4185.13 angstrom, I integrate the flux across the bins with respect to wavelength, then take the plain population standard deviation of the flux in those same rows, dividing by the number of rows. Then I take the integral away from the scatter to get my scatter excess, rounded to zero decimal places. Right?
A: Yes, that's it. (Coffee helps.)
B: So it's -390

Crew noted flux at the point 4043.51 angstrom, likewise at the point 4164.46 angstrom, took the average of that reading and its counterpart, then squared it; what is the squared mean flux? 93.7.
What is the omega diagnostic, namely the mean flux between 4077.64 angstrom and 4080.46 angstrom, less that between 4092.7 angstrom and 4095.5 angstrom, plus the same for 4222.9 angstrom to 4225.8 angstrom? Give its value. 10.7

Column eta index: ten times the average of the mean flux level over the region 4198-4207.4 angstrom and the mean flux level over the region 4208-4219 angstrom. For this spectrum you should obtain 95.4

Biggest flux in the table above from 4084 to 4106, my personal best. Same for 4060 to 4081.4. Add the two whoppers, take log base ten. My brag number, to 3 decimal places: 1.300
